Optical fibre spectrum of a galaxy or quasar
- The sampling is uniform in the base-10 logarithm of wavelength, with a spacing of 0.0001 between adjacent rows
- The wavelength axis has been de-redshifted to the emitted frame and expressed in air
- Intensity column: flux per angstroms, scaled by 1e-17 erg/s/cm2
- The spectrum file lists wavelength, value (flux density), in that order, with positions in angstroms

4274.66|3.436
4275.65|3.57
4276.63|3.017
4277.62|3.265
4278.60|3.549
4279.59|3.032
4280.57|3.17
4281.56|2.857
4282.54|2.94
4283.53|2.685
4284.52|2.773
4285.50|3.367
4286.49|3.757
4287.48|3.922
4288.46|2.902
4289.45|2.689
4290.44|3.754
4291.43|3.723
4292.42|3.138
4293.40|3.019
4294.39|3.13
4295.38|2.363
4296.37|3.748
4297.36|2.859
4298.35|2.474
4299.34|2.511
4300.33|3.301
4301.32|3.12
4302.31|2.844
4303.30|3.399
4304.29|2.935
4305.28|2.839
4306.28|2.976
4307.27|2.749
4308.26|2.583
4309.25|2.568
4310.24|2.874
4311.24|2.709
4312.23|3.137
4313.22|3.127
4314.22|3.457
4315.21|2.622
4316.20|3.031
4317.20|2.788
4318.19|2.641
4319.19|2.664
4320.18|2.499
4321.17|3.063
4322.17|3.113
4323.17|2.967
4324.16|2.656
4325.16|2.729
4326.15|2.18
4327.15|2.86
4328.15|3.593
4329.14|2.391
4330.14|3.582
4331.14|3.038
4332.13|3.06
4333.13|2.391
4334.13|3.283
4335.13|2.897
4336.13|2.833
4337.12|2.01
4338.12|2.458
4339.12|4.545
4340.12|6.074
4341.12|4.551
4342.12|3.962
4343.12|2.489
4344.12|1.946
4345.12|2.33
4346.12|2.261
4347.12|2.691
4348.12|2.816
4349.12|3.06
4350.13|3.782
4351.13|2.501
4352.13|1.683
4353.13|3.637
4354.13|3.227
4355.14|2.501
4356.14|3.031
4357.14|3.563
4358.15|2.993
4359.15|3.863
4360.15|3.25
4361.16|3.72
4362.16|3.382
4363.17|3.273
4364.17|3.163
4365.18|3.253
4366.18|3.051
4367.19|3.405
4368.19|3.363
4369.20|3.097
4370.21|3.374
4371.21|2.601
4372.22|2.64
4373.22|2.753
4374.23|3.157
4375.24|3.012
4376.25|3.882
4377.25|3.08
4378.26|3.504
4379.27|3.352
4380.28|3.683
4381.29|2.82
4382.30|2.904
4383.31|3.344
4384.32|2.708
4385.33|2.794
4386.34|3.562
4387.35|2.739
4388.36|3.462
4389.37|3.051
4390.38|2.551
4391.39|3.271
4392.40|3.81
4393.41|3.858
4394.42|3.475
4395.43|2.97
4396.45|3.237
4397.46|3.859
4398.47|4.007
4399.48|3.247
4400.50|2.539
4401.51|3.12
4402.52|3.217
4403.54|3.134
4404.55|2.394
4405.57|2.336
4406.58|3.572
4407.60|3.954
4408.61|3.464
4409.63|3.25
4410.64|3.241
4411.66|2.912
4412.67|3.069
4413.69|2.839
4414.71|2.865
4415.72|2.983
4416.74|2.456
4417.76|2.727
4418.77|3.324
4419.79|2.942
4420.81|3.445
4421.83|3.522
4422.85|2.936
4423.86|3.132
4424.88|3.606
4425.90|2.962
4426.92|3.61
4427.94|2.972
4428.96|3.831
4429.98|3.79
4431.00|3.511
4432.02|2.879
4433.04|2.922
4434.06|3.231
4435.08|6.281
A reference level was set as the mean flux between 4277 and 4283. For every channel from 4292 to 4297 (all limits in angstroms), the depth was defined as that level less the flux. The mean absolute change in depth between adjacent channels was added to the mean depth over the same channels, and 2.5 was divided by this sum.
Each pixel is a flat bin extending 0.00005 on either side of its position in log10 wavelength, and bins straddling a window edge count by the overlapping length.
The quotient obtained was 3.8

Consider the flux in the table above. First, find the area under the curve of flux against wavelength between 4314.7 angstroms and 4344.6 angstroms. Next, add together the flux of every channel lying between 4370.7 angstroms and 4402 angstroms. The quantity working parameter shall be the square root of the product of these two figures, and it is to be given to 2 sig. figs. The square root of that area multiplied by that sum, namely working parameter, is 95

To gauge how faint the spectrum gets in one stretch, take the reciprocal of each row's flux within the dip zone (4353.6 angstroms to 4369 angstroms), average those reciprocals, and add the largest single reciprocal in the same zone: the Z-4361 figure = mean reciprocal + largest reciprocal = 0.709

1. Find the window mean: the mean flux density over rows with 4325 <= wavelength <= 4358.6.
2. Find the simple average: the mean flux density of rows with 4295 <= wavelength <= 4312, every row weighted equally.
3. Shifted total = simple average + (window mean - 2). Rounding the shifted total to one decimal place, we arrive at 3.9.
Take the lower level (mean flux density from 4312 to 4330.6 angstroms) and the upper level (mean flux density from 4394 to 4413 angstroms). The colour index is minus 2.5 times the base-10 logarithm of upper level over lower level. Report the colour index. -0.11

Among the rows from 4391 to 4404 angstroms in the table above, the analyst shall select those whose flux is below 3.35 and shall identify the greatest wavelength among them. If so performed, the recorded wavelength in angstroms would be 4403.54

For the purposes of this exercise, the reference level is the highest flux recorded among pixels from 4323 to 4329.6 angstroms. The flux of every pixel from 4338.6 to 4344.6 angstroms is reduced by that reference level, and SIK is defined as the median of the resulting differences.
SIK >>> 0.7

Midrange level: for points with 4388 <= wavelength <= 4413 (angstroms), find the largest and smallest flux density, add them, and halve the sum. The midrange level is 3.17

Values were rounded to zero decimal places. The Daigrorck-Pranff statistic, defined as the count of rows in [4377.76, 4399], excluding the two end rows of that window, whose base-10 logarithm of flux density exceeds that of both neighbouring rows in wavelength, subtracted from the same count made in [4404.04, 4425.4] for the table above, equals 0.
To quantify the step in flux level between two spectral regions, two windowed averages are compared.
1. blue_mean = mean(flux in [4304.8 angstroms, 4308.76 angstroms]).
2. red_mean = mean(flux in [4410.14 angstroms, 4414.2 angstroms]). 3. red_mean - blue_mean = 0.23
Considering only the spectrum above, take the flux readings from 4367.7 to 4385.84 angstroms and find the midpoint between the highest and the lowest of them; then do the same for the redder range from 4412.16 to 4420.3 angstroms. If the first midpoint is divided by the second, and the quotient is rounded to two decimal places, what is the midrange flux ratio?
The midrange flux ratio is 1.12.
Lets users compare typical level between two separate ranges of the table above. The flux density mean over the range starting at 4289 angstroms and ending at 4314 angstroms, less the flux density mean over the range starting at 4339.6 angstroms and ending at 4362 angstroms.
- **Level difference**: -0.20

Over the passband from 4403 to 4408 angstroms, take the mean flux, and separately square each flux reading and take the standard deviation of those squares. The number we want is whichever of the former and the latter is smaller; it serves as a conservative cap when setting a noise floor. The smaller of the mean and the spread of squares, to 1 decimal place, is 3.1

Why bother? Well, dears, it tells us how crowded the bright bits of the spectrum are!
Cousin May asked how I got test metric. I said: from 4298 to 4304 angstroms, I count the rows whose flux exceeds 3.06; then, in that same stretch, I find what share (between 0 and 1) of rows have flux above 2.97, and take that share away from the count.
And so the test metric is 2.5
